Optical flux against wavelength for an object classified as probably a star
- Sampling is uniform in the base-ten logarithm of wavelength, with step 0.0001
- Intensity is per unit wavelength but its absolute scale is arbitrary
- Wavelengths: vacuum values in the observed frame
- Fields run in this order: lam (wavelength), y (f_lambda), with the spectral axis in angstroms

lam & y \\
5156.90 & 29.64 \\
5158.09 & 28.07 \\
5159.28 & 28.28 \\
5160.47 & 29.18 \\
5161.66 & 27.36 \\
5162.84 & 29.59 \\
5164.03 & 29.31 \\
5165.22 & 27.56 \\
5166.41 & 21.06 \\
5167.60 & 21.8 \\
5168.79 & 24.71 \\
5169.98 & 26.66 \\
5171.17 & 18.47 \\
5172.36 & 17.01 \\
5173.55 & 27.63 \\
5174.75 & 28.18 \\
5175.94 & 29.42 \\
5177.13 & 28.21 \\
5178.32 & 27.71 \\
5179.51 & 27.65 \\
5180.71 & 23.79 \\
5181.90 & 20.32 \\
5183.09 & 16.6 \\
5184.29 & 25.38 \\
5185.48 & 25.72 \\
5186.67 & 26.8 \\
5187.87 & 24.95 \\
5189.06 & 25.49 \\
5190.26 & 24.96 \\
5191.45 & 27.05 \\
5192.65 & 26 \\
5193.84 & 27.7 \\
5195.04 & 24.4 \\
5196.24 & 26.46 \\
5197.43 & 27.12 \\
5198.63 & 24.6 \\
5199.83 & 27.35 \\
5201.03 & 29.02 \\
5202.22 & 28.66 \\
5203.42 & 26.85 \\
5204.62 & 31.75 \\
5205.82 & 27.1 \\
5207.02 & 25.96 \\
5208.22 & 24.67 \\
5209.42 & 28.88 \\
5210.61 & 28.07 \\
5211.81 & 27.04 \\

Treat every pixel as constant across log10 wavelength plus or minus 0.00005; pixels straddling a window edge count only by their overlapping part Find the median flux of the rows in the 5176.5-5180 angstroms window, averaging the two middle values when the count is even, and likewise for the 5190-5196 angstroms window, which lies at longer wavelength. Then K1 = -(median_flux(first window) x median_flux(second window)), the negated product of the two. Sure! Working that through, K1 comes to -720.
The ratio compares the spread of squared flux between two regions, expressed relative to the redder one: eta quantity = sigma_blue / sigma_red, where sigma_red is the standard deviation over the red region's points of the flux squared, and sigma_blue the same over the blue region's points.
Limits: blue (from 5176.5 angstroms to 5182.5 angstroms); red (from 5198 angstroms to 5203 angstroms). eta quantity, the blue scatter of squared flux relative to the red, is 1.6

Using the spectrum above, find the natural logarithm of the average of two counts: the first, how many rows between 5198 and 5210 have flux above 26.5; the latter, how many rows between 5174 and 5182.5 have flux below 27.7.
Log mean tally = 1.609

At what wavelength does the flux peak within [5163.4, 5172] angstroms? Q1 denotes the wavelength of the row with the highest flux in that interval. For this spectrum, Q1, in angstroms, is 5164.03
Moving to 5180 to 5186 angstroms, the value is 5185.48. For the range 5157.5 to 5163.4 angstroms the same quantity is 5162.84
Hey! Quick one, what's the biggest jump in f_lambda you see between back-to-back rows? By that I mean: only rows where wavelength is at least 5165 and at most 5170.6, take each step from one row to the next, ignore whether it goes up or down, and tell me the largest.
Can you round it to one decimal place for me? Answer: 6.5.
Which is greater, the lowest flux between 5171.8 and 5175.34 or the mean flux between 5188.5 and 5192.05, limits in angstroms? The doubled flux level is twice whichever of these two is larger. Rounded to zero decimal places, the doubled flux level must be 52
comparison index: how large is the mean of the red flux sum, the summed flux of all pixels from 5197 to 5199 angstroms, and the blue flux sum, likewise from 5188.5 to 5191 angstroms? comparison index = 51.1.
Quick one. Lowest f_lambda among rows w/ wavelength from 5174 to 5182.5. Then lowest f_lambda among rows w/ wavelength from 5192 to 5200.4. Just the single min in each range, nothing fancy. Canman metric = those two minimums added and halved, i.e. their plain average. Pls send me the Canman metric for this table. 22.4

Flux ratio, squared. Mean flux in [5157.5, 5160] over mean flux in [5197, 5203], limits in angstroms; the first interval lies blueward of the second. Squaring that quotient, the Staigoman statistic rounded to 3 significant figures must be 1.06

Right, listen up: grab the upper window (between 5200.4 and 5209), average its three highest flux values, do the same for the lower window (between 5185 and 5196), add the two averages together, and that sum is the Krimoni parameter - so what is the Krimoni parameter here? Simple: 57.0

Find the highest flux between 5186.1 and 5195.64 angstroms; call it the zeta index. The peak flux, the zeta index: 27.7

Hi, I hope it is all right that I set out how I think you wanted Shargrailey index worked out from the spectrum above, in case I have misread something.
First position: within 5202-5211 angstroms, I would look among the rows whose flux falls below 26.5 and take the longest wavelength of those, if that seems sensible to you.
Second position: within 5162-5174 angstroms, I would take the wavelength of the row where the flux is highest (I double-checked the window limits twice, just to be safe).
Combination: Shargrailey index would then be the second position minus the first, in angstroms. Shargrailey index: -45.4 angstroms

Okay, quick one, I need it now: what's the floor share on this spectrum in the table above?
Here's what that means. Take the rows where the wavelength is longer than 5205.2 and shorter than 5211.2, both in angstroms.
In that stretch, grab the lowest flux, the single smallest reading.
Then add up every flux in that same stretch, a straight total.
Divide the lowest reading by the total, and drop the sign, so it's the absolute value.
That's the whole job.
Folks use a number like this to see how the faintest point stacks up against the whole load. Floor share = 0.18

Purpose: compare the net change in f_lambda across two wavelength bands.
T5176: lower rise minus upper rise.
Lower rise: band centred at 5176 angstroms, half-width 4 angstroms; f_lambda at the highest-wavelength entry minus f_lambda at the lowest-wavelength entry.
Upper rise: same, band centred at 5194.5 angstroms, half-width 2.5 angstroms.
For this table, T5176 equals 10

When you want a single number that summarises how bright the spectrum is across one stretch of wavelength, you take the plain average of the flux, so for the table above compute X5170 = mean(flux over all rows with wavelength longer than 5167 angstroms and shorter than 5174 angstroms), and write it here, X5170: 23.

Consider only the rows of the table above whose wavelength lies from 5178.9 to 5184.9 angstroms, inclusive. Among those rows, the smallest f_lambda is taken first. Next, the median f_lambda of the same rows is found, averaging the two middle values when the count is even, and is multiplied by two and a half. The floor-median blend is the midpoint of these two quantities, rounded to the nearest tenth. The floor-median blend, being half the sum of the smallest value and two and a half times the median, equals 38.0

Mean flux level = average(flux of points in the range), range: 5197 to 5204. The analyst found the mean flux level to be 27.3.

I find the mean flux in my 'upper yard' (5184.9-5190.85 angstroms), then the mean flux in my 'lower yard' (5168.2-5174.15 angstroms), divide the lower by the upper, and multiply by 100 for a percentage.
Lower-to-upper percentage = 89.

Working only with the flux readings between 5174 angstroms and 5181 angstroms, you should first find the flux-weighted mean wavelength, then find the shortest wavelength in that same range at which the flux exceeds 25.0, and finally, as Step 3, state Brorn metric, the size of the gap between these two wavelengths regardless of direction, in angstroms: 2.9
